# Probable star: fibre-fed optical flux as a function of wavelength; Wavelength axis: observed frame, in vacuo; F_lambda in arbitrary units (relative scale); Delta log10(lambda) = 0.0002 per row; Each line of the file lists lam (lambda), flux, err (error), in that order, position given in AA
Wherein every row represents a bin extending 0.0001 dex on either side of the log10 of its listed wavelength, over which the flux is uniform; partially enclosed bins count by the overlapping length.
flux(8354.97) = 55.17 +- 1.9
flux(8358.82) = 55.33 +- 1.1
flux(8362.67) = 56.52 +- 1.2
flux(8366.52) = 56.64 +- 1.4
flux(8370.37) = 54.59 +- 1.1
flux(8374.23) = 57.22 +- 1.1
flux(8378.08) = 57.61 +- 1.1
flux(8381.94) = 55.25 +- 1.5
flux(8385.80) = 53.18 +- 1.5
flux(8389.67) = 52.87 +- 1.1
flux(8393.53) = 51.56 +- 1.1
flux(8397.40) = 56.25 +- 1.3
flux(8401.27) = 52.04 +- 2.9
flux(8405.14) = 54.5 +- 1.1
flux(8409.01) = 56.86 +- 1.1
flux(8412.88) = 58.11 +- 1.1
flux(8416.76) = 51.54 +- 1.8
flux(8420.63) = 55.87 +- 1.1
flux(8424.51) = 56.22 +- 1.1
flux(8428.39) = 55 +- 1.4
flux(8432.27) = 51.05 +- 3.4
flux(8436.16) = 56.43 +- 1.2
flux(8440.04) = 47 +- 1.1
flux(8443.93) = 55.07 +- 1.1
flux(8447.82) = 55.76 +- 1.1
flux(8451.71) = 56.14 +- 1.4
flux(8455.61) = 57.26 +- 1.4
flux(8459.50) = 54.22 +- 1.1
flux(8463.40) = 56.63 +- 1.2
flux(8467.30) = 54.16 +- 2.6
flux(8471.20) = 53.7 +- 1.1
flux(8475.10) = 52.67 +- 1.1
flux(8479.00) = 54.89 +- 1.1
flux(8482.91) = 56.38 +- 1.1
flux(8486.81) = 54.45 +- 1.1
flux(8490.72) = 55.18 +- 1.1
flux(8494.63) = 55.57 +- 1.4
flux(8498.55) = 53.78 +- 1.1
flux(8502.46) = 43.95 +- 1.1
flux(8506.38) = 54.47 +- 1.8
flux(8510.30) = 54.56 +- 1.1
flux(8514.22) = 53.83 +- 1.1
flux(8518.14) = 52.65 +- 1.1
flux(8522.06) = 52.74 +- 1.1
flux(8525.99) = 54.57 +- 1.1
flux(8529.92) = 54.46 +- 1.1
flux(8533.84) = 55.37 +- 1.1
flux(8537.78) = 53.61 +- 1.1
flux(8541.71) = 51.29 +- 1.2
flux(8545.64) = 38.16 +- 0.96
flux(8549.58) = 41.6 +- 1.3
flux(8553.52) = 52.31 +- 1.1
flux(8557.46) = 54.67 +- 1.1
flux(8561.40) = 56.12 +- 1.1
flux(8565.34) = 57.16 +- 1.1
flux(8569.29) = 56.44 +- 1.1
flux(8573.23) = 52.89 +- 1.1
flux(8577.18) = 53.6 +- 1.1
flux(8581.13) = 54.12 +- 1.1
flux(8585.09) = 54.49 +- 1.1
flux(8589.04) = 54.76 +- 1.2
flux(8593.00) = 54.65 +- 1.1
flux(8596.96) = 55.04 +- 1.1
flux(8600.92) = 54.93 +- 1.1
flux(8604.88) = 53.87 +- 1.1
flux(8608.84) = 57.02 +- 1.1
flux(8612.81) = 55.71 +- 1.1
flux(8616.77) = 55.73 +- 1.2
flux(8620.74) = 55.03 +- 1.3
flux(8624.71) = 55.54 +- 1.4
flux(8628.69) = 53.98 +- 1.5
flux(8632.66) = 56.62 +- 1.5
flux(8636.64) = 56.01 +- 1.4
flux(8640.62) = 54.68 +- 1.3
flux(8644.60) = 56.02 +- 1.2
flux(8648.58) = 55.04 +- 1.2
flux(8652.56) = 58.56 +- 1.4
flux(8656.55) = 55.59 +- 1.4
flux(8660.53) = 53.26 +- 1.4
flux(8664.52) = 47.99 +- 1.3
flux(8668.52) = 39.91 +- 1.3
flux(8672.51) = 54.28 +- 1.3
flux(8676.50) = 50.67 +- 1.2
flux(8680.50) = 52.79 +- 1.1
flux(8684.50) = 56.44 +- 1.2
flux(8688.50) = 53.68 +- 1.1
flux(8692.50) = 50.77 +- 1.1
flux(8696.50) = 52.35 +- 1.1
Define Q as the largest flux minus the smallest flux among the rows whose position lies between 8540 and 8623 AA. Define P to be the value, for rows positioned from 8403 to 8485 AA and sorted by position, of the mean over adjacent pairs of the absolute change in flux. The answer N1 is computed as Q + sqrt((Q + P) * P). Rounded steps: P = 2.9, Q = 19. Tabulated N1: 27.0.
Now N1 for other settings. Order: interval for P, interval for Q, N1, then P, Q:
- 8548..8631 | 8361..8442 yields 15.5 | 1.5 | 11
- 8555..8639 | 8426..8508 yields 17.2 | 1.0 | 13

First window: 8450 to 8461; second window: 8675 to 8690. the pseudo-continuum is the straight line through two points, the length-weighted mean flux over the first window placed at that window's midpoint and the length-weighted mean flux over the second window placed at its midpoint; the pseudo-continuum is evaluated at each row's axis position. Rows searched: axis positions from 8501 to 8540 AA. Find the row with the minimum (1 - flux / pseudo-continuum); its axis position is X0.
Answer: 8533.84 AA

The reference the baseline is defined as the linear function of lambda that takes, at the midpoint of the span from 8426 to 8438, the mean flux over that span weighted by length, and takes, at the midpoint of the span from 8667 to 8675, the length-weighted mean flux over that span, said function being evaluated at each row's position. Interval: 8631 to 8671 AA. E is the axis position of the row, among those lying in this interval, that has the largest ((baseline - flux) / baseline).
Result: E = 8668.52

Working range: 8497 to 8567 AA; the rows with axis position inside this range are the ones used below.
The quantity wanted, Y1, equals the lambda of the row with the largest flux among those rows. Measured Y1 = 8565.34 AA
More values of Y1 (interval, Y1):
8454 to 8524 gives 8455.61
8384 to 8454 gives 8412.88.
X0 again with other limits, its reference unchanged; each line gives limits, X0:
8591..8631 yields 8608.84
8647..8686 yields 8652.56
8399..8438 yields 8412.88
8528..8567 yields 8565.34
